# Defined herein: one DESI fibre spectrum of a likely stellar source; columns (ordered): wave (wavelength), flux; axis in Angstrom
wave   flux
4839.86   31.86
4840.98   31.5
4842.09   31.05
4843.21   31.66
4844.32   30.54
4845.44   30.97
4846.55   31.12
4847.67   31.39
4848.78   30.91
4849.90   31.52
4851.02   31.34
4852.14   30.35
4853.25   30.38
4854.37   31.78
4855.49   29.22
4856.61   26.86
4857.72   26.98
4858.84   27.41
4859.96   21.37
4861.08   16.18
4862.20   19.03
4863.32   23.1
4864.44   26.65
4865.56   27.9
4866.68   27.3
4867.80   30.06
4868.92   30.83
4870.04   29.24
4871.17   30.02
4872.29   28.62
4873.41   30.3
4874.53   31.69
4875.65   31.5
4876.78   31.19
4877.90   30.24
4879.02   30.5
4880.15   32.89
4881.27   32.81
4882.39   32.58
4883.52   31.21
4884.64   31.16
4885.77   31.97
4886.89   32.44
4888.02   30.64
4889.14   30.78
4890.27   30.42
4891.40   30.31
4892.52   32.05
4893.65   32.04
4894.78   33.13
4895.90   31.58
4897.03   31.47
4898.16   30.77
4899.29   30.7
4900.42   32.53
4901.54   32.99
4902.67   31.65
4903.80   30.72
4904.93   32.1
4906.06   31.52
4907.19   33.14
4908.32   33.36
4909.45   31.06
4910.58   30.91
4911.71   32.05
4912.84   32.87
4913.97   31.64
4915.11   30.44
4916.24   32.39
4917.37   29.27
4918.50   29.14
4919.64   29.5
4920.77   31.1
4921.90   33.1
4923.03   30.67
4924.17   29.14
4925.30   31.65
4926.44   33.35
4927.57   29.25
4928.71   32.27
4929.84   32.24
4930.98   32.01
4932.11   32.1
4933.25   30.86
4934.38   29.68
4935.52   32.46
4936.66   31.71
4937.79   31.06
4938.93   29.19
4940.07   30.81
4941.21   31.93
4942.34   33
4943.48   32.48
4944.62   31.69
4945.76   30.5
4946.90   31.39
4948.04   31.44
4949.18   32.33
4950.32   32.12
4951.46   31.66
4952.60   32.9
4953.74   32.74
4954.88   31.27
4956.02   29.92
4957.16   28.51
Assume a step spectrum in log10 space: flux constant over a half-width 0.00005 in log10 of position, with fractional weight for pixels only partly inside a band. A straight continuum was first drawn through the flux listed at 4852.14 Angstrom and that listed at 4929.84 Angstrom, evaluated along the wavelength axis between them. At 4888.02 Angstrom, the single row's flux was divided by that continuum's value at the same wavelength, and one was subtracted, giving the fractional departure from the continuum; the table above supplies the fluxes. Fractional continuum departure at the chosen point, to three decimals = -0.019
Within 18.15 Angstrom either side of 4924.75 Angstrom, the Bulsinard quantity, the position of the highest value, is 4908.32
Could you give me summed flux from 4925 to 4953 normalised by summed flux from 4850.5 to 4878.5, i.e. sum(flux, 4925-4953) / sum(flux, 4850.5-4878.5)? 1.13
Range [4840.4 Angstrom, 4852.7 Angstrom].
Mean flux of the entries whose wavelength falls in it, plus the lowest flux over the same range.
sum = 61.5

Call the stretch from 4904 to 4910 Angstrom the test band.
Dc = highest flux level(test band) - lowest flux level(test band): 2.3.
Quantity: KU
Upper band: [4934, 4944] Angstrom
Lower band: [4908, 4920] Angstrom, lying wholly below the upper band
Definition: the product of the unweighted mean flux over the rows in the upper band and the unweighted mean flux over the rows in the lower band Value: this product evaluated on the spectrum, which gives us 977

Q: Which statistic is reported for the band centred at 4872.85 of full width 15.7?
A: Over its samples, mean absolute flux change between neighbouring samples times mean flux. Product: 35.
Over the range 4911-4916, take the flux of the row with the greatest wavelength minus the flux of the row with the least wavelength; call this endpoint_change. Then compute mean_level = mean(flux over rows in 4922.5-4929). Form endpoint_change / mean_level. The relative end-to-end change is -0.05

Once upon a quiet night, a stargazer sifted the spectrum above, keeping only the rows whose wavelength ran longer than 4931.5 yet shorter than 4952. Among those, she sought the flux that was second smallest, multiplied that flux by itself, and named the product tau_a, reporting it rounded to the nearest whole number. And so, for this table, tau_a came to 881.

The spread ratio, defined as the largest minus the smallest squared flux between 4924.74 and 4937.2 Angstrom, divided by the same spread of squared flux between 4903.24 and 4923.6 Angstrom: 1.0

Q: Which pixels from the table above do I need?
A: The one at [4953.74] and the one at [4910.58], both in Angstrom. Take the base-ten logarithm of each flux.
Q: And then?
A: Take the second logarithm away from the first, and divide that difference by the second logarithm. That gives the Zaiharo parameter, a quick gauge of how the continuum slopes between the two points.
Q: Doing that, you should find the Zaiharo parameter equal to 0.017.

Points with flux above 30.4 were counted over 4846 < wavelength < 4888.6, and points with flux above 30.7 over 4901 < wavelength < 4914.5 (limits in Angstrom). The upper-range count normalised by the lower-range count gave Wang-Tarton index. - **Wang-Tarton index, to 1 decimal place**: 0.6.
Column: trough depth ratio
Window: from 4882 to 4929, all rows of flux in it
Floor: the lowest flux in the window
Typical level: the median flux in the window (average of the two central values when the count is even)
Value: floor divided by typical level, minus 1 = -0.076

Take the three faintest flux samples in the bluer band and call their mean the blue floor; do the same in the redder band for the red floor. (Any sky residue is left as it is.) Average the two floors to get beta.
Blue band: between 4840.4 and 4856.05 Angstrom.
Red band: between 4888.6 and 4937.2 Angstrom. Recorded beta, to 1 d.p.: 29.6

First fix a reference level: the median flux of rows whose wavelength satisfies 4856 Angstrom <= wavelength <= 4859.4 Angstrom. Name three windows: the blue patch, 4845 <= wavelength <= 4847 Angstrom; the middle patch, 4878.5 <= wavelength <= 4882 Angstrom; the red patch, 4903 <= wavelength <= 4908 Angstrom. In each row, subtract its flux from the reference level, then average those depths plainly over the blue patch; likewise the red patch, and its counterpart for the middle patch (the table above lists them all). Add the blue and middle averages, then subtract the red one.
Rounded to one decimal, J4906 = -4.3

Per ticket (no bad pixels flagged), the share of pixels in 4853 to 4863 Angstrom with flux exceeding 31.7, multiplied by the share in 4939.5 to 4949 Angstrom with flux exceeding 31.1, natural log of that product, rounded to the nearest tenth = -2.5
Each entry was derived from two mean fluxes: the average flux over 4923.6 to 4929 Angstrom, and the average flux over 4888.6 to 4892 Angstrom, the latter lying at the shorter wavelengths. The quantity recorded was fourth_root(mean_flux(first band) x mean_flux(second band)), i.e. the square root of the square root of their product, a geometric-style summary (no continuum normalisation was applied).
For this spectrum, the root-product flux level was 5.55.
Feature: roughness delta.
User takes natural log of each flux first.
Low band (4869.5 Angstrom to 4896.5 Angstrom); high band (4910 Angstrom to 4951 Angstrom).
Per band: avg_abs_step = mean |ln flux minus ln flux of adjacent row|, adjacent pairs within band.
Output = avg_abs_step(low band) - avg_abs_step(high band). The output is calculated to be -0.015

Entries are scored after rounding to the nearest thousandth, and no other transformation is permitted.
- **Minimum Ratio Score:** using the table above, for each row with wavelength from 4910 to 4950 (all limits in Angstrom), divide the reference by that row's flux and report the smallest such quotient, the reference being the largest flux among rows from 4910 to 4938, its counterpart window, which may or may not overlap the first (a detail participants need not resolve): 1.000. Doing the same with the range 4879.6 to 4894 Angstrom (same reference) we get 1.014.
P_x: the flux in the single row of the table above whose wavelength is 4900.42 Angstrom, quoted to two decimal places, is 32.53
